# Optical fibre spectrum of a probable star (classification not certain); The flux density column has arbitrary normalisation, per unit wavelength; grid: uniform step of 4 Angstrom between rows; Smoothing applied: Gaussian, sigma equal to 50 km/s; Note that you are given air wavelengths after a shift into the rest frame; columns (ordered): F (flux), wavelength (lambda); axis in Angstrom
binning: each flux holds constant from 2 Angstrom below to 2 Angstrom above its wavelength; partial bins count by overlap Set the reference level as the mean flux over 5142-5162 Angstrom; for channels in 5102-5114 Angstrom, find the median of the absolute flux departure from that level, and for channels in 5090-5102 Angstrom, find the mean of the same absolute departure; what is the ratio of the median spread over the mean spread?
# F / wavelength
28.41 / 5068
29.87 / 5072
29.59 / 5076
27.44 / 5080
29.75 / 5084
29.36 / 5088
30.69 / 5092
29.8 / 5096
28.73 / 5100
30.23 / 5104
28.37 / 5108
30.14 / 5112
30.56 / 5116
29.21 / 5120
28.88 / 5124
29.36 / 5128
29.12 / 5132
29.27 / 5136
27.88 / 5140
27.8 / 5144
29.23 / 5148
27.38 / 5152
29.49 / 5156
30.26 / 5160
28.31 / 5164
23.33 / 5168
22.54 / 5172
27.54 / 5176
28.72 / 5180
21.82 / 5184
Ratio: 1.3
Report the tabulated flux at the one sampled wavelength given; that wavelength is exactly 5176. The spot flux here 27.54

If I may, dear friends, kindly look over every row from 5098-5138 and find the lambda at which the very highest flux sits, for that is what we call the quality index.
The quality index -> 5116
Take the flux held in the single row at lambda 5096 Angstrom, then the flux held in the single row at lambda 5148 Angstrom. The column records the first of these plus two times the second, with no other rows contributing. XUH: 88.3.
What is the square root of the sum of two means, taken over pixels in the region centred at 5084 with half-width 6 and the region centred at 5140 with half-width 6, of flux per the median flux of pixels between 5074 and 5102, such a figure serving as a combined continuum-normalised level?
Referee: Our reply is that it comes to 1.39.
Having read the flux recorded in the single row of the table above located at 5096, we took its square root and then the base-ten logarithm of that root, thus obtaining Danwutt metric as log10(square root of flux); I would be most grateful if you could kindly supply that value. 0.737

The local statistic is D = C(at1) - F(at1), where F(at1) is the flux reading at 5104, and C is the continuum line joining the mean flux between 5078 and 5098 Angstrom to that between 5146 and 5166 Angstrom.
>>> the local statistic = -0.9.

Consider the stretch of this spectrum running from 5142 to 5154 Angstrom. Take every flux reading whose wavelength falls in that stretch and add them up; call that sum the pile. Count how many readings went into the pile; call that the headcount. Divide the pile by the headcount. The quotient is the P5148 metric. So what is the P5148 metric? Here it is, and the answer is 28.1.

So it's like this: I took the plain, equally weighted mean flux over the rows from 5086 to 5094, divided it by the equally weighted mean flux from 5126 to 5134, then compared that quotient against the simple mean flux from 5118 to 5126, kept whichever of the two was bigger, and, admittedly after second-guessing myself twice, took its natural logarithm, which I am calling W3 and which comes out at 3.37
